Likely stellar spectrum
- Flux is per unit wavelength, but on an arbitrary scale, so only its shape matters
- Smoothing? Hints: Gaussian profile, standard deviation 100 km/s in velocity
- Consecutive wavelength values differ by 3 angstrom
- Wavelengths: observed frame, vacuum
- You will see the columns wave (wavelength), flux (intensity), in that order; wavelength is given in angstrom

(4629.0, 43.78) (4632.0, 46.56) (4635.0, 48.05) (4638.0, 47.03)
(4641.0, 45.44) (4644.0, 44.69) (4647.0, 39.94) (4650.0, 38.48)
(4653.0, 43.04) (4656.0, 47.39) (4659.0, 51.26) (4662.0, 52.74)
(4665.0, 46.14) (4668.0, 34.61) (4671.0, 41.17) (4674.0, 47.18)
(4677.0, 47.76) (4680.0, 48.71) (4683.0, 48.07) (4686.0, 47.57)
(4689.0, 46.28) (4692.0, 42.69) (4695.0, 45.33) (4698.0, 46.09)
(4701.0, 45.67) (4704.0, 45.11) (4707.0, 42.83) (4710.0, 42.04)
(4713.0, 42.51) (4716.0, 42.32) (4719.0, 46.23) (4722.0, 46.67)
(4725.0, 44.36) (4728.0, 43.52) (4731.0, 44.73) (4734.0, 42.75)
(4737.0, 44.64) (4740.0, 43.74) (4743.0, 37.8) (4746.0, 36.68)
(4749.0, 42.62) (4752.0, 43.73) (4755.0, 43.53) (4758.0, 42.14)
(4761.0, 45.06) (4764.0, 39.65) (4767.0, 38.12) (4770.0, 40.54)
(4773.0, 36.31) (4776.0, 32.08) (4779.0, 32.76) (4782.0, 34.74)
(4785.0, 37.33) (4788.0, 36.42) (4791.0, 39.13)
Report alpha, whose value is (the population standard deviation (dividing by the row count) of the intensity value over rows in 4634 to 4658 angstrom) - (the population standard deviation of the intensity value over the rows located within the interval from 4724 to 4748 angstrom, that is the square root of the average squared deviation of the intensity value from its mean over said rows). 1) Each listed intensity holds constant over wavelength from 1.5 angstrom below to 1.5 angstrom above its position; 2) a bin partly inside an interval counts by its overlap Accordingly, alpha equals 0.3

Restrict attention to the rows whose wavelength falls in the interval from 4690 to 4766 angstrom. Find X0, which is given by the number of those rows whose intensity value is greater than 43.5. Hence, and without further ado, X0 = 14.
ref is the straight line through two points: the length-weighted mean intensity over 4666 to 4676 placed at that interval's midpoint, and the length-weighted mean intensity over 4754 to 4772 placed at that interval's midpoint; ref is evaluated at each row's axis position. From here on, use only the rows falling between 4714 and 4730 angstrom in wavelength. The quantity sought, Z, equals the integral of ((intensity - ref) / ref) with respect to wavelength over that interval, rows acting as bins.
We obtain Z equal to 1.2 angstrom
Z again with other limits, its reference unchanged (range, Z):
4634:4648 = 1.2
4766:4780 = -1.8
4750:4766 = 0.5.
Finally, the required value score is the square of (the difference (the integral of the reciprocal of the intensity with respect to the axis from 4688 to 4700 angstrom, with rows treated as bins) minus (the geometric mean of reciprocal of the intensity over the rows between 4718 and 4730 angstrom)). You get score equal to 0.060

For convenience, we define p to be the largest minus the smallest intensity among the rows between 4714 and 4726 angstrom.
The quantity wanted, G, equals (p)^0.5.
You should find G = 2.09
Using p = 4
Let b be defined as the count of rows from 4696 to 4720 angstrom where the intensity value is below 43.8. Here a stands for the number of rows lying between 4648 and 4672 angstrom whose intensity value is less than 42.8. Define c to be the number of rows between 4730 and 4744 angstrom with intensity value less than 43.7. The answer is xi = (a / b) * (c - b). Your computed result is -1.5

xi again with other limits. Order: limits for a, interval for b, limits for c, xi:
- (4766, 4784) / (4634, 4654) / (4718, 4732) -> -4.0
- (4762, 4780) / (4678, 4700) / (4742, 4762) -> 24.0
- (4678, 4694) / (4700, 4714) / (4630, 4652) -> -0.3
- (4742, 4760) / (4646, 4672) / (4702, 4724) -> -0.8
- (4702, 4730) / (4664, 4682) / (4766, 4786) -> 7.5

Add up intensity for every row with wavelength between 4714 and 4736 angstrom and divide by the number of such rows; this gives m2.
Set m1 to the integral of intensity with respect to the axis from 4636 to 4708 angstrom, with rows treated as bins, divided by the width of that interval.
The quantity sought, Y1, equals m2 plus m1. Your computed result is 89.6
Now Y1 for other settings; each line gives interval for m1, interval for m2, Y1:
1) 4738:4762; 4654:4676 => 87.7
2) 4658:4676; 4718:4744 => 89.2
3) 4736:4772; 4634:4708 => 86.7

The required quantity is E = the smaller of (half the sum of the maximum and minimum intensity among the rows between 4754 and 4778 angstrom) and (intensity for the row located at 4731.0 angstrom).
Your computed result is 38.6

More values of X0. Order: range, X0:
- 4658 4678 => 5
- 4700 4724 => 4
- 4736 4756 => 4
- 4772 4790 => 0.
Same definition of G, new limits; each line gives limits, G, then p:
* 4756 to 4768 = 2.63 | 7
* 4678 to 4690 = 1.56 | 2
